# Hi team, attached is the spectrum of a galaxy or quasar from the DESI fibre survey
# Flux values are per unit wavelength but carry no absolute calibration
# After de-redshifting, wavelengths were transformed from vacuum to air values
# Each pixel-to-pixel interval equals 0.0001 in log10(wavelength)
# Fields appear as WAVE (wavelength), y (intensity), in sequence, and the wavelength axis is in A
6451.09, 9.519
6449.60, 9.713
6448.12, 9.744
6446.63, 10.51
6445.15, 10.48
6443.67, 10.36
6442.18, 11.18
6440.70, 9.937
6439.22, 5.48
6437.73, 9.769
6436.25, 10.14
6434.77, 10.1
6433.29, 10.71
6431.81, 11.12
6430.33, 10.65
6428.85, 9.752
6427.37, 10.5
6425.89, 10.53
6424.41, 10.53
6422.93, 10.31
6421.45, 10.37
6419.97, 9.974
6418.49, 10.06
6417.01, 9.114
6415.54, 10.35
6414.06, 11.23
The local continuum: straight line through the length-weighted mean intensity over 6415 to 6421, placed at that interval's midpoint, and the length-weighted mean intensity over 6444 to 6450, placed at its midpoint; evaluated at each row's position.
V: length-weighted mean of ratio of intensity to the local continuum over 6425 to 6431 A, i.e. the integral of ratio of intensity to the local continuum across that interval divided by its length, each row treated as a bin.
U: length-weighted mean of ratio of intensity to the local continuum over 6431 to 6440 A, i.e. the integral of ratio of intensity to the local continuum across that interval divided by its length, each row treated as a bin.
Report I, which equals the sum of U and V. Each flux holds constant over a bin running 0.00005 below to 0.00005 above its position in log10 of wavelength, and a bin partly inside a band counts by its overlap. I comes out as 1.99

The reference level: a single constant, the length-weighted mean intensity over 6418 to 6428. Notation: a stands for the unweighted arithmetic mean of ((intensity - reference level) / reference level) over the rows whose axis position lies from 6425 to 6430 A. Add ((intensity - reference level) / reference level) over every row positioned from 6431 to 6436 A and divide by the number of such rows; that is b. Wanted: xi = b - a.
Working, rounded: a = -0.006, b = 0.031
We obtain 0.04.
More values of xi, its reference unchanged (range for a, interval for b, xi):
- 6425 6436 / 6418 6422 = -0.03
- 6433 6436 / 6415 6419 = -0.05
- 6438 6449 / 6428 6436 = 0.08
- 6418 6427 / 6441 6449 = 0.02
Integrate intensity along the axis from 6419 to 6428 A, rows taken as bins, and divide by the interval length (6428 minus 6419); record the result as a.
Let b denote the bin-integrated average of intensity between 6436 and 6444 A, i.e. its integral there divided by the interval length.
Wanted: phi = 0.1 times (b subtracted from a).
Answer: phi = 0.10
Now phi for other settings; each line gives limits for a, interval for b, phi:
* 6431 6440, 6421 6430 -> -0.08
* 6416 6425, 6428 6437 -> -0.04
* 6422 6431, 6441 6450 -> 0.00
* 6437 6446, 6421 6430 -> -0.08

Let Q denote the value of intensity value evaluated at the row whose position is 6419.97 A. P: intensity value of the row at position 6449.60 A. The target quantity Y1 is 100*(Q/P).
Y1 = 103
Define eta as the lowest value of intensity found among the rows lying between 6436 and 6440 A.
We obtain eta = 5.48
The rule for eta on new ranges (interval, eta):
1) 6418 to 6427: 9.974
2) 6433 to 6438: 9.769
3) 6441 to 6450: 9.713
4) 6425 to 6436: 9.752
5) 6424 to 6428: 10.5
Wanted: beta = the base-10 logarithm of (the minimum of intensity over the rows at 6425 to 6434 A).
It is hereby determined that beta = 0.99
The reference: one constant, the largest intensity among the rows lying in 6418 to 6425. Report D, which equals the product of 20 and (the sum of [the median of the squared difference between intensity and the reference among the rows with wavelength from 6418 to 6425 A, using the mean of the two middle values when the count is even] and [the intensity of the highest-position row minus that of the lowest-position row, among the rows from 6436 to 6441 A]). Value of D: -3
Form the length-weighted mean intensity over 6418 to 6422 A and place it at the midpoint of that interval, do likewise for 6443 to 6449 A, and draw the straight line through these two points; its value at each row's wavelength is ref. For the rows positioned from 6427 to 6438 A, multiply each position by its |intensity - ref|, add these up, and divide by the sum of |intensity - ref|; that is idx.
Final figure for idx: 6432.0 A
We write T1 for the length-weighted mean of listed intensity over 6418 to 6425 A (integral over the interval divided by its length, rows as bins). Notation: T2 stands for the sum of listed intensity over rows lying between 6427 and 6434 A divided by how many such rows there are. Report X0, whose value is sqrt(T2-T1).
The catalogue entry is 0.55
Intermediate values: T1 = 10.2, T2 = 10.5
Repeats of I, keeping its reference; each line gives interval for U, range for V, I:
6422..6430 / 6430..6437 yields 2.09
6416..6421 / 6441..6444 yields 2.05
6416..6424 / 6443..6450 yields 2.01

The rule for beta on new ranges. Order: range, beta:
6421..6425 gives 1.01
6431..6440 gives 0.74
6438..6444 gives 0.74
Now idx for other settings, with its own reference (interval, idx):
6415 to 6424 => 6418.2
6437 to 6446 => 6439.8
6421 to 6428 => 6424.8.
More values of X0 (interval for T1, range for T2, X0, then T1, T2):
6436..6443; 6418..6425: 1.00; 9.2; 10.2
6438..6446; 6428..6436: 0.97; 9.5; 10.5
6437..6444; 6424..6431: 1.06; 9.3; 10.4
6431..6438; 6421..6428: 0.16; 10.4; 10.4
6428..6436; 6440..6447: 0.20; 10.5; 10.5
